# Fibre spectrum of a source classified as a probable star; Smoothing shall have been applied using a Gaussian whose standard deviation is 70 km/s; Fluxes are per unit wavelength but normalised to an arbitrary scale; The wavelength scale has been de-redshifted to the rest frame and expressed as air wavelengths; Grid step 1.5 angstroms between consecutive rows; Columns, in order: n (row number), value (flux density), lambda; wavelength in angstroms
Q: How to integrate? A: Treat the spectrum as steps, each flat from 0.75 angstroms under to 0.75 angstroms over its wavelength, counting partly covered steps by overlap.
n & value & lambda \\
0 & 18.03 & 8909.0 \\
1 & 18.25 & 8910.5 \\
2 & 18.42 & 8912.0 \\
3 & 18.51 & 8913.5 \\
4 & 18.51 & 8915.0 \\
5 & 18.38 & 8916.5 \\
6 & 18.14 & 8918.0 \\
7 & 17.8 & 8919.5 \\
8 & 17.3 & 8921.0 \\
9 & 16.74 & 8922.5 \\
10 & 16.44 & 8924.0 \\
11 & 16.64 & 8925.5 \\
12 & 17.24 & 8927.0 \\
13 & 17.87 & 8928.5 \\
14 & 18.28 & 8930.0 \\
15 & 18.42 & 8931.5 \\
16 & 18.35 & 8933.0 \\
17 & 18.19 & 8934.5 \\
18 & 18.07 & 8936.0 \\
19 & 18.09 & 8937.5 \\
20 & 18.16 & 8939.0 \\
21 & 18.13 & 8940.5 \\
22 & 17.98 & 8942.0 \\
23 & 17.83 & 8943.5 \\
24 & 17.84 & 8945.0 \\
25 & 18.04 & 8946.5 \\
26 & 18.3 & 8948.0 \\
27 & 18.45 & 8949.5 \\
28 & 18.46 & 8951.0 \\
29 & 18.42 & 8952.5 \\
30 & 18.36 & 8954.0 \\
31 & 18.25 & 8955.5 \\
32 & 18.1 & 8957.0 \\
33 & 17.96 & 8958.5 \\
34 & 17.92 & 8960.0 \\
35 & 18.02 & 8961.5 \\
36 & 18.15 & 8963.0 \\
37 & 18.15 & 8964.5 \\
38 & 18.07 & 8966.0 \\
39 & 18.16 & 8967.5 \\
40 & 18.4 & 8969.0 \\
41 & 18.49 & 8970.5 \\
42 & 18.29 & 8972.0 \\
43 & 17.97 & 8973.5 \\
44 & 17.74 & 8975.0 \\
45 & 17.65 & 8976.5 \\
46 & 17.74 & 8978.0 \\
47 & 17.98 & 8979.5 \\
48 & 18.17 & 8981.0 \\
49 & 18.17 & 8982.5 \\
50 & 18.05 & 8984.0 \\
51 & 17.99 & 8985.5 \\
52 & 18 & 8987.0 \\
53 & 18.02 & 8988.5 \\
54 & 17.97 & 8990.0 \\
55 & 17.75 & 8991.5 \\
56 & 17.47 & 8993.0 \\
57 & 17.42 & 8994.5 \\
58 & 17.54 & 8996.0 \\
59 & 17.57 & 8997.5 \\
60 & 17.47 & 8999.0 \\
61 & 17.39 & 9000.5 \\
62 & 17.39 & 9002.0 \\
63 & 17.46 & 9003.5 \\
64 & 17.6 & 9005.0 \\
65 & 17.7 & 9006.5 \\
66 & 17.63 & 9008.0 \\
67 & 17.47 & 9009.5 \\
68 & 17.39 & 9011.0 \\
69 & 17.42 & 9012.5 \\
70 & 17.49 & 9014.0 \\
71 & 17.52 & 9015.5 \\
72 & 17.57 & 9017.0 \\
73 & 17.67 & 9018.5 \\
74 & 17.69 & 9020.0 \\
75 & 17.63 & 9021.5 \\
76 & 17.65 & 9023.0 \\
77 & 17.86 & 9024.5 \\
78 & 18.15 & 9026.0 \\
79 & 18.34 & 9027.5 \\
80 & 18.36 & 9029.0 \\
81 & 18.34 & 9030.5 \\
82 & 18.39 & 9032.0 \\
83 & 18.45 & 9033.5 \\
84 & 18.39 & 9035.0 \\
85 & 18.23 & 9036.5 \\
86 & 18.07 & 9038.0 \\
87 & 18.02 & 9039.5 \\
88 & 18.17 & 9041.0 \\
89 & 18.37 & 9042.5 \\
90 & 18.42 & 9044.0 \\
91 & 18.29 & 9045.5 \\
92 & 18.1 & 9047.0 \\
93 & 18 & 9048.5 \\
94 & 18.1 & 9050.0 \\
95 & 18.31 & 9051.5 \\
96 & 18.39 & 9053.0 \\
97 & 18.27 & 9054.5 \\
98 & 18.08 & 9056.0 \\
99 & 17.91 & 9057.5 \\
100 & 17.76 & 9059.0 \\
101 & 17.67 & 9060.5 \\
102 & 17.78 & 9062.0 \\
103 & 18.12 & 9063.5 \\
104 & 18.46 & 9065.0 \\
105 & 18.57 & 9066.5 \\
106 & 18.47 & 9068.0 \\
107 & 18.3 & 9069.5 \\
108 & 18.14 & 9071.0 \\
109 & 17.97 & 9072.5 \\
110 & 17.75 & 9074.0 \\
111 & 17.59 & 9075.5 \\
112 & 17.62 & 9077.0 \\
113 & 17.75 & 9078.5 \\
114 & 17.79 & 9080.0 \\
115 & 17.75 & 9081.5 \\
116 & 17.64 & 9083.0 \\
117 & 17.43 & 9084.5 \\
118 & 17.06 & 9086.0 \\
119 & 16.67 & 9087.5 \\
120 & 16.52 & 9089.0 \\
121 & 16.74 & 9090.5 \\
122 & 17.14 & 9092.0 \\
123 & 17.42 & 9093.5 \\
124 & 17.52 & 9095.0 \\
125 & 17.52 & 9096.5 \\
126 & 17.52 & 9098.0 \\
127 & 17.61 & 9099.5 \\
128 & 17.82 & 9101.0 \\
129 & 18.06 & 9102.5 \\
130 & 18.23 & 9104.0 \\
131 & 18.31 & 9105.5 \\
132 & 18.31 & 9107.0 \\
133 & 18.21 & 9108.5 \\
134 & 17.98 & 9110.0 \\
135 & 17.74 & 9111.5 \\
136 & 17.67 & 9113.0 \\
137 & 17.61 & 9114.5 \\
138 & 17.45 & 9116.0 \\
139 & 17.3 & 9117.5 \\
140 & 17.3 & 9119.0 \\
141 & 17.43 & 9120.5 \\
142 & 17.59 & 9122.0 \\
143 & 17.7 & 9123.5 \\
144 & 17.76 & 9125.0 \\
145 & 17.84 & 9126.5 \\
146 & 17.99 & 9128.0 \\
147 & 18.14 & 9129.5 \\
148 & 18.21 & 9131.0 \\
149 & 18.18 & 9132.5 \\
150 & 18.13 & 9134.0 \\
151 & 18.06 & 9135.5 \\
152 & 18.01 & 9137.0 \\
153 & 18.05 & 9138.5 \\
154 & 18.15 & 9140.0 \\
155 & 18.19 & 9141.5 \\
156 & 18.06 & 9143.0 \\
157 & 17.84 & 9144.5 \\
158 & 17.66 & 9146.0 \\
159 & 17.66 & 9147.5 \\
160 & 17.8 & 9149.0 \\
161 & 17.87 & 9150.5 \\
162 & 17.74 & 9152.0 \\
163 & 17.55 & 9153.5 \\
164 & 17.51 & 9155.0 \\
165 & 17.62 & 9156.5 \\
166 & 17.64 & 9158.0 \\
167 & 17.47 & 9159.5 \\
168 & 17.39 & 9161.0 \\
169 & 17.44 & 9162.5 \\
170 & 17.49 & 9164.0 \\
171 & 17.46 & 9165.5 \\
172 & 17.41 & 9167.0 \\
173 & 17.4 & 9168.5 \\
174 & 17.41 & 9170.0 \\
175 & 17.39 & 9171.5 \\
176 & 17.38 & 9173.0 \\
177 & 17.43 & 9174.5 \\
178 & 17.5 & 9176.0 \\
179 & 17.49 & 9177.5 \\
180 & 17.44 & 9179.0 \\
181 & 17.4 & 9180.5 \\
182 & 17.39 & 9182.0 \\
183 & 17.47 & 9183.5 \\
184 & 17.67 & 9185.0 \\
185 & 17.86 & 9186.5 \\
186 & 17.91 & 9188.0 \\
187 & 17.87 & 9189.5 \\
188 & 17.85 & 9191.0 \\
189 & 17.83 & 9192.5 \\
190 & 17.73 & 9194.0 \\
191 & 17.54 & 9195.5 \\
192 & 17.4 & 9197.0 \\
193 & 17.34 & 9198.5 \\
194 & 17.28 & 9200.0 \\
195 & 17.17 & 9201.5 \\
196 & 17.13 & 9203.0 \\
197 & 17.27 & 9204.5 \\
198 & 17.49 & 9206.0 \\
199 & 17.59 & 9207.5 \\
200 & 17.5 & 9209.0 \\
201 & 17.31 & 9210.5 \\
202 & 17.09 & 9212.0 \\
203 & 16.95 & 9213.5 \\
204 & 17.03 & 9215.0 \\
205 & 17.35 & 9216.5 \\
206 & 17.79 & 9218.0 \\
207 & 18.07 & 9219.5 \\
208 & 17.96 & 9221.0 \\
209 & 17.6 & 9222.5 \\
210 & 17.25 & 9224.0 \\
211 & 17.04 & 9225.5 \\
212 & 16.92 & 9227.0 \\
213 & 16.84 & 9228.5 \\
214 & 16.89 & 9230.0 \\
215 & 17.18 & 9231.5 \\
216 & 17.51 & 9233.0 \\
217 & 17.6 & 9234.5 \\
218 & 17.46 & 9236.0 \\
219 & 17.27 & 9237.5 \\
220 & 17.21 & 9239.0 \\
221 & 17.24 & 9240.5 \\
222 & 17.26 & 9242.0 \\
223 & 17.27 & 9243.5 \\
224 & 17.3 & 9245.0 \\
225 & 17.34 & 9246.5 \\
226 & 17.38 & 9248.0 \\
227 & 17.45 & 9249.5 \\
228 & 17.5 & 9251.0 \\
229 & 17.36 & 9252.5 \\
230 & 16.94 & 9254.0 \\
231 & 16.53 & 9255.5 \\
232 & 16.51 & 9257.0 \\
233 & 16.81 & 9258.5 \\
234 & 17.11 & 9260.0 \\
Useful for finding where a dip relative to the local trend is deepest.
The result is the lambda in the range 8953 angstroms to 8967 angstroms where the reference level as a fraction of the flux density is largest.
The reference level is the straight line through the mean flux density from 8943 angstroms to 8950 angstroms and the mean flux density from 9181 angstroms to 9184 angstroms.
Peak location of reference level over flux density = 8960.0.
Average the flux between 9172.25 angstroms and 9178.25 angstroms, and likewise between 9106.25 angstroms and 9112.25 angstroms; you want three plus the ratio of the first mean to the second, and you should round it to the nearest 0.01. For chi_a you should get 3.97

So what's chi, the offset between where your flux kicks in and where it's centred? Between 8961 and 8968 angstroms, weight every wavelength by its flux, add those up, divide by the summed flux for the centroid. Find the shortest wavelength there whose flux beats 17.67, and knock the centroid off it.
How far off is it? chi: -3.0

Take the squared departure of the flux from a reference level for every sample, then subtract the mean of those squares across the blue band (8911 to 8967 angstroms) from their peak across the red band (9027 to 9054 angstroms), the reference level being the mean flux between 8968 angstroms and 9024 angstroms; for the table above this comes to 0.18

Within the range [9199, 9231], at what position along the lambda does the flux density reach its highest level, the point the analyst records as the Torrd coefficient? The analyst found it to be 9219.5 angstroms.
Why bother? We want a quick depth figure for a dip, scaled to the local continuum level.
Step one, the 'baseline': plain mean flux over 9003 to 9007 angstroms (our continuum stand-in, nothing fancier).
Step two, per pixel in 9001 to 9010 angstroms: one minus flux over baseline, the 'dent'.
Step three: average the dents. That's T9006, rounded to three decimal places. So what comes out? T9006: 0.003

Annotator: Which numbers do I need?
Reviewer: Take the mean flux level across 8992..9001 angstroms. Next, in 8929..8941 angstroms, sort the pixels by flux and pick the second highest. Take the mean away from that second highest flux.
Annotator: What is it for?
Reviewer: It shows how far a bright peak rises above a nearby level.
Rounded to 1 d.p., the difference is 0.9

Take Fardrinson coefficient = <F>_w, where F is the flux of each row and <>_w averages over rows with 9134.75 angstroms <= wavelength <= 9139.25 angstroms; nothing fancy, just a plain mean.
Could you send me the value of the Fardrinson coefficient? 18.04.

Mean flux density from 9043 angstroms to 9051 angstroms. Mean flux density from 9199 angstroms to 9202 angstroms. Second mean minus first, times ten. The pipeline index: -10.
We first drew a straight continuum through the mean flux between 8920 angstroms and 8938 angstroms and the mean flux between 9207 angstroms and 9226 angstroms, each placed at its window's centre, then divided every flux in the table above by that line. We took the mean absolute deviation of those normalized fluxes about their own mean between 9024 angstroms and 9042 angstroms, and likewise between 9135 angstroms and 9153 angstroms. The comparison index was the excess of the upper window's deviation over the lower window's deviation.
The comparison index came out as 0.001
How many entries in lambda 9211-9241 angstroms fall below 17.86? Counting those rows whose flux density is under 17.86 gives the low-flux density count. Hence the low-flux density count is 18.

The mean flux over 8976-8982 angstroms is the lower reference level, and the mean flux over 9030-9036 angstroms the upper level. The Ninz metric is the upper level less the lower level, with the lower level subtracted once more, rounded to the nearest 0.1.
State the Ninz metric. -17.4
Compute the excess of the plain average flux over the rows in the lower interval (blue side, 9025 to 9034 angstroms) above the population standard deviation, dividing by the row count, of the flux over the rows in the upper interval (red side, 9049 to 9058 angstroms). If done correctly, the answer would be 18.2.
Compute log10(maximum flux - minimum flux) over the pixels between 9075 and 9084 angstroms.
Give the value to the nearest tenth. -0.7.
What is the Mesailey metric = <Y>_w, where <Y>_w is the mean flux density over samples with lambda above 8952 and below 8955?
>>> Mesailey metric 18.4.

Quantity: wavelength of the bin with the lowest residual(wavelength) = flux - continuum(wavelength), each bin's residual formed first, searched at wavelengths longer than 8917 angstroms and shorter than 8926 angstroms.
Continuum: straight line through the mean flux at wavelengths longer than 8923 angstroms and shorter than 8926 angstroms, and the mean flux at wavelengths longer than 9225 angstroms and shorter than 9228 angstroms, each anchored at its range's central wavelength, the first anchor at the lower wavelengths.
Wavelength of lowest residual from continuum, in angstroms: 8924.0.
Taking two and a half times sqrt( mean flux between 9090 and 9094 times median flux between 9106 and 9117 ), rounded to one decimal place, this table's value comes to 43.5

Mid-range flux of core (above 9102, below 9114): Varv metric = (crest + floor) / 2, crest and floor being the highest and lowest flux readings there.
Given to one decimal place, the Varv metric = 18.0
